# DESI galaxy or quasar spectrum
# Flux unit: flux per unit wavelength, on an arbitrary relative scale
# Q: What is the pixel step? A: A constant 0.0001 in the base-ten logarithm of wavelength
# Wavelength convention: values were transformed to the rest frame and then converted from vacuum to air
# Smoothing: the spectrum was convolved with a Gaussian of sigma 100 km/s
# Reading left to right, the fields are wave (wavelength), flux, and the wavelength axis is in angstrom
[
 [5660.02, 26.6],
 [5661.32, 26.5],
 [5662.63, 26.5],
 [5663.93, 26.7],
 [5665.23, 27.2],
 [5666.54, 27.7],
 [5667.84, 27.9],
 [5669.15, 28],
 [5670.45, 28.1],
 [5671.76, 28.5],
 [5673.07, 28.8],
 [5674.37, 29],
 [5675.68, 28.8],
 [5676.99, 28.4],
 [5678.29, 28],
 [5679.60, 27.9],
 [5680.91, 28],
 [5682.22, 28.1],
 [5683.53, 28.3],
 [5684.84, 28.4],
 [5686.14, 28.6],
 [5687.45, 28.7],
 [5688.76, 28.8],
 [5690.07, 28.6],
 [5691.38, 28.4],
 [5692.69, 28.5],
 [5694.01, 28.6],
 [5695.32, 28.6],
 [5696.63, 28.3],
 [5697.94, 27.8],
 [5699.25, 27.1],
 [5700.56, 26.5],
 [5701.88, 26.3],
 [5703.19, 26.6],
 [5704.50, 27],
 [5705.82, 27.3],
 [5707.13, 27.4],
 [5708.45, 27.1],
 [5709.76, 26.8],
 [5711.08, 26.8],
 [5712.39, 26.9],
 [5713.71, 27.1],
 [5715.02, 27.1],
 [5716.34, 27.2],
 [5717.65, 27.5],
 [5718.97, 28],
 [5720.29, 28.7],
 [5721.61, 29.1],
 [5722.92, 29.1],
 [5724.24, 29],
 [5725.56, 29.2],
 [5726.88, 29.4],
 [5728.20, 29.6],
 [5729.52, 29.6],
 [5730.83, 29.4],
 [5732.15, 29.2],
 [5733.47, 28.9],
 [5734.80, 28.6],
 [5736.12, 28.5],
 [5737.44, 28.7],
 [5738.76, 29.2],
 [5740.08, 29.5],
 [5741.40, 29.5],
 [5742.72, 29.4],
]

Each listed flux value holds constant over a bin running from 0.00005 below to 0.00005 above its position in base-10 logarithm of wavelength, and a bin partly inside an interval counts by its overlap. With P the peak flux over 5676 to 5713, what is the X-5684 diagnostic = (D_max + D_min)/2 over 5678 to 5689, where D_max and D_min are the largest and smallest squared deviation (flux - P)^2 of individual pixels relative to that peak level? 0.4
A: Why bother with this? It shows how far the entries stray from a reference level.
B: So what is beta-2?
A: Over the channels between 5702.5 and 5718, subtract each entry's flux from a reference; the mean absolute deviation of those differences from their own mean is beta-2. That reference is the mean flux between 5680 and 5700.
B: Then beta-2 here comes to 0.21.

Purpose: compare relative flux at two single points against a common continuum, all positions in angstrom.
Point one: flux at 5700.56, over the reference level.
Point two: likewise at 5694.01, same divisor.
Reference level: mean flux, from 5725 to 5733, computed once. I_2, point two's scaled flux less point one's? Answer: 0.07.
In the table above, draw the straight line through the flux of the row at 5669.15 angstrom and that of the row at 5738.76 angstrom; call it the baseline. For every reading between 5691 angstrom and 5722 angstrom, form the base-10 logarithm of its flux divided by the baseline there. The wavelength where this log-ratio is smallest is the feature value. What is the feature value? 5701.88 angstrom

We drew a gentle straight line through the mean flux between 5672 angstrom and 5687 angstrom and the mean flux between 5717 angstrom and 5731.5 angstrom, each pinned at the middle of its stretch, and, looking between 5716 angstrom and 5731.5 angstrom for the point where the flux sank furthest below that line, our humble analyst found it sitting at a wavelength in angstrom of 5716.34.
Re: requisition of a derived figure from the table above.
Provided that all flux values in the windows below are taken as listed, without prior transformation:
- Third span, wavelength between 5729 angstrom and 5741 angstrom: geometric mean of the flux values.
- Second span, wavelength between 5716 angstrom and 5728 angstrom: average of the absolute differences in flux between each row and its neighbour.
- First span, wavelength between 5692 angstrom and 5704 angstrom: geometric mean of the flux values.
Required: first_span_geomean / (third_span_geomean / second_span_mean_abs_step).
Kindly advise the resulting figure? 0.28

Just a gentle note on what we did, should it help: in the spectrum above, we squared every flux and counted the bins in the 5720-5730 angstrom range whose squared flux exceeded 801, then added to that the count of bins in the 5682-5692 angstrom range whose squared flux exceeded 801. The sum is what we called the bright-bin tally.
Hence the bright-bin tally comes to 14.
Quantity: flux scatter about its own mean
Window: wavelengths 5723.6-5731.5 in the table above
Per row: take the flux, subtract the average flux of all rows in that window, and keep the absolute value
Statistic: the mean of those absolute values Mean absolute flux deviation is 0.18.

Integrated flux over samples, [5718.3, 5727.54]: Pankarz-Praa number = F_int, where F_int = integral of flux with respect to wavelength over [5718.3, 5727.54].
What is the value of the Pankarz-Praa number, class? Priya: 267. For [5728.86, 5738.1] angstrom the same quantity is 268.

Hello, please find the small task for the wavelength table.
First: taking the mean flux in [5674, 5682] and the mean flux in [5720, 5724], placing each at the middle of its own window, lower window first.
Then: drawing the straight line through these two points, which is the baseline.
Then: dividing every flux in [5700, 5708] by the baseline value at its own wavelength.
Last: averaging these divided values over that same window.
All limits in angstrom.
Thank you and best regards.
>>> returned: 0.93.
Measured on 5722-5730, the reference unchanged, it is 1.01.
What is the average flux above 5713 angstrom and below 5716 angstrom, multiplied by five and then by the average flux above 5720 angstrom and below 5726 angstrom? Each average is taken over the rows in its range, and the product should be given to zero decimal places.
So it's 3932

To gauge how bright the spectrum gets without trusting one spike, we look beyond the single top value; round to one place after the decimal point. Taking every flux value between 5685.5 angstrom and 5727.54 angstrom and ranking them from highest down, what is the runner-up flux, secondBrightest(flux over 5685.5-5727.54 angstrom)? 29.2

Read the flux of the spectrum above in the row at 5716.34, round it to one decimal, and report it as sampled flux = 27.2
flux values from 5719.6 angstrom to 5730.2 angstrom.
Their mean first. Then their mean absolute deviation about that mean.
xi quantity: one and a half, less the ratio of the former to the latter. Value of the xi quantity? -120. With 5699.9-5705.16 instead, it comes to -131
